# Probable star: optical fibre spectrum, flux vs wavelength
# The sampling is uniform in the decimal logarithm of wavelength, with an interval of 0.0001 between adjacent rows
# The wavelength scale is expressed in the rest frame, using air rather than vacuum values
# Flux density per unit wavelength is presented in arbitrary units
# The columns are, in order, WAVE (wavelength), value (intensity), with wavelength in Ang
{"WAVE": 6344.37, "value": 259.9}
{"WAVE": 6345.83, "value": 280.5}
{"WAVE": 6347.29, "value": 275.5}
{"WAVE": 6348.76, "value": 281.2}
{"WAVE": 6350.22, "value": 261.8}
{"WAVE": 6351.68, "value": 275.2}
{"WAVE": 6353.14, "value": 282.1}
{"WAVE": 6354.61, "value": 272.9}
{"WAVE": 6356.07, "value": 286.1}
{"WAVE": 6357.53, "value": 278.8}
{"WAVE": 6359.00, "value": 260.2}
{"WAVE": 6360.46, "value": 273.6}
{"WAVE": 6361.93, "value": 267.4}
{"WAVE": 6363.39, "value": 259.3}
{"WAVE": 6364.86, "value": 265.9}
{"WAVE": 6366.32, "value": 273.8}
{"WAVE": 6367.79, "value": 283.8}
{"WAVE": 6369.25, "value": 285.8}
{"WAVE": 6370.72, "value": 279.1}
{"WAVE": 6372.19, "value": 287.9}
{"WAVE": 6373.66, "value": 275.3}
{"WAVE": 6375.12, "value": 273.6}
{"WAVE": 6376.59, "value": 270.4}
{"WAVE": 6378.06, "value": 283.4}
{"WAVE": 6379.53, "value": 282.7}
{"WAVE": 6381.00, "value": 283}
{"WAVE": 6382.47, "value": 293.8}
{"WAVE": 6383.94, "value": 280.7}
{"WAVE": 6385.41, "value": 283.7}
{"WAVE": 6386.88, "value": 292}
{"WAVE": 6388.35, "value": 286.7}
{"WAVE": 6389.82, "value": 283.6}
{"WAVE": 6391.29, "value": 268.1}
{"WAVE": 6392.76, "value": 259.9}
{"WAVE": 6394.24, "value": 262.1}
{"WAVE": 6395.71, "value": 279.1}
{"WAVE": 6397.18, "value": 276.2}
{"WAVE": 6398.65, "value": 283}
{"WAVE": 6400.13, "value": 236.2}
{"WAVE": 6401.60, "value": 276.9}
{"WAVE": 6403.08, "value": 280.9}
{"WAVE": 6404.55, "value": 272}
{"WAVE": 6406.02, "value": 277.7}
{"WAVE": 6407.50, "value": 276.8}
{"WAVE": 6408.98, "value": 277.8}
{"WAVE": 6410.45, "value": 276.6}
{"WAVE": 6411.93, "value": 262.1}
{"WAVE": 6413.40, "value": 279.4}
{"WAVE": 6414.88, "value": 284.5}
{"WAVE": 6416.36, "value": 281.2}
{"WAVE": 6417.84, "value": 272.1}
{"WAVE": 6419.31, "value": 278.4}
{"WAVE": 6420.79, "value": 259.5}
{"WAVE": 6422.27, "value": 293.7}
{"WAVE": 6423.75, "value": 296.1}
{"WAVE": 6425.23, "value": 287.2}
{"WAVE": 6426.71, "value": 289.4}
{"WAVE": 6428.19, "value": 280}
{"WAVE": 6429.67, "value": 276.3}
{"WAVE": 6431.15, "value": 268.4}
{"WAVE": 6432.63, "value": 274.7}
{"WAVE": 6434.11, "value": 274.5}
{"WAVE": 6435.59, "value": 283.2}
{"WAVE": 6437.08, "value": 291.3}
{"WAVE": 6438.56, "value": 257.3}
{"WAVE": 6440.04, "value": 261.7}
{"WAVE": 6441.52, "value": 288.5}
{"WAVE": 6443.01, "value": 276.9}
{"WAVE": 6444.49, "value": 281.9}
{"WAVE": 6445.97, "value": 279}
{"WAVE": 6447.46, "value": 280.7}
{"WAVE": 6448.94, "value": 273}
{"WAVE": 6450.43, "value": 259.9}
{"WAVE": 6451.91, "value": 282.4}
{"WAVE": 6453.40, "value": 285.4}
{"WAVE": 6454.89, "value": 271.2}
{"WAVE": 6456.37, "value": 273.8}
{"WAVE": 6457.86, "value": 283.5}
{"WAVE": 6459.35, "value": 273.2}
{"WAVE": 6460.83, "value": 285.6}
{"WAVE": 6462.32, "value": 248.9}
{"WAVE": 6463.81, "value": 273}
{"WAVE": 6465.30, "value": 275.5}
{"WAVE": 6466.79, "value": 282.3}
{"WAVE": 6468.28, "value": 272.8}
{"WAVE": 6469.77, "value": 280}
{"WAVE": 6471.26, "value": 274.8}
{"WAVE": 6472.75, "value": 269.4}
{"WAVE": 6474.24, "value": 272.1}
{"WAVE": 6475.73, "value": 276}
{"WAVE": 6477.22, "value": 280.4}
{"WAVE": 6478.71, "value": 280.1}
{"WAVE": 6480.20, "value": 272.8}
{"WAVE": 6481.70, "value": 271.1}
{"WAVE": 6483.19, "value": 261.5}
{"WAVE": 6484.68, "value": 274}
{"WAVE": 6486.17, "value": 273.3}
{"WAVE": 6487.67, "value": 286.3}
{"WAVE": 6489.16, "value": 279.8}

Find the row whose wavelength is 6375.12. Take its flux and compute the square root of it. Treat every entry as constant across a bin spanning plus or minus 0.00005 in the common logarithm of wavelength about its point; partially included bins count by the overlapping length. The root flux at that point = 16.5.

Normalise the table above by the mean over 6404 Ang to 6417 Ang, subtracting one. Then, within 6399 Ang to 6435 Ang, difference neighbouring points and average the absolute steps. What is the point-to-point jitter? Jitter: 0.0334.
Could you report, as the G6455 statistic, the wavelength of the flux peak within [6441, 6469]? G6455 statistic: 6441.52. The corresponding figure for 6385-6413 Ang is 6386.88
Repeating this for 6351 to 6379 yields 6372.19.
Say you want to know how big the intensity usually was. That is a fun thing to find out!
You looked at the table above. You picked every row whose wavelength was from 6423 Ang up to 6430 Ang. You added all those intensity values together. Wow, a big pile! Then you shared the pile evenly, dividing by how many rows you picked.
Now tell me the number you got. 286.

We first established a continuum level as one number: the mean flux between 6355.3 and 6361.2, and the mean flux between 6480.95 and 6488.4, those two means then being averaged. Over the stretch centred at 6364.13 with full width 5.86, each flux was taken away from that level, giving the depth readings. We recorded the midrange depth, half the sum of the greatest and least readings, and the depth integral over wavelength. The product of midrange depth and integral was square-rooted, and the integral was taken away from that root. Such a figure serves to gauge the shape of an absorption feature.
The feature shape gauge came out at -25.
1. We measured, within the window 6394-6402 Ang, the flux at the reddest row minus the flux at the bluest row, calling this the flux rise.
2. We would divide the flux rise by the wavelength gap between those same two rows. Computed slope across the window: 2.01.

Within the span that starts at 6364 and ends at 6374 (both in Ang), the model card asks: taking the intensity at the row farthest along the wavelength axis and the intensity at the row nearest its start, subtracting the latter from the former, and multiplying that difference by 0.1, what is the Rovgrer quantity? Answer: 0.9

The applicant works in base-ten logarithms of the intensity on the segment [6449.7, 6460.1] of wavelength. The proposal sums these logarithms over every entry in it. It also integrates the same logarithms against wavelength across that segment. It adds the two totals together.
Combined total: 42.47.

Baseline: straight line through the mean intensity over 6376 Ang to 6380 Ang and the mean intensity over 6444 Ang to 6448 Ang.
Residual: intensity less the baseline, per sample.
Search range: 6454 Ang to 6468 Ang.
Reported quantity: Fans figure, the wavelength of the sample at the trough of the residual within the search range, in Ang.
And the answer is 6462.32 Ang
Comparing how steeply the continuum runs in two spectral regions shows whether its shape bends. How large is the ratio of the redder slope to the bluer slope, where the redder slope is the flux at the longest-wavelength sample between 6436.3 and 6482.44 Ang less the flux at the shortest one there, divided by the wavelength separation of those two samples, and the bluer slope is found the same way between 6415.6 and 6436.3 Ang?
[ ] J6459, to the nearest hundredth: -4.35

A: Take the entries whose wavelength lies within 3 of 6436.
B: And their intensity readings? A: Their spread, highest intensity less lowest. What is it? 34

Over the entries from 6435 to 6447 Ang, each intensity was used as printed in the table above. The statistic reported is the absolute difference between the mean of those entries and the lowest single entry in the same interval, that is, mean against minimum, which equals 20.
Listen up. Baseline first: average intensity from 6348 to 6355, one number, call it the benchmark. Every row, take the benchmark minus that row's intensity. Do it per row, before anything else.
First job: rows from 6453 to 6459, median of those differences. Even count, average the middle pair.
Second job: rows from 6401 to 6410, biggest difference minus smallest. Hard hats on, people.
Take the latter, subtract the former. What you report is 13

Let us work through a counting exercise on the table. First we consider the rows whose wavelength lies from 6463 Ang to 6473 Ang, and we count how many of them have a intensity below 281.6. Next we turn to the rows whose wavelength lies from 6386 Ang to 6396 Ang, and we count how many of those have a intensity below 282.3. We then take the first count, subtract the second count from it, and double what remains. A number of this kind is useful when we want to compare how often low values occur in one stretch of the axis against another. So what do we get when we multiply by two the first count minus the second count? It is 4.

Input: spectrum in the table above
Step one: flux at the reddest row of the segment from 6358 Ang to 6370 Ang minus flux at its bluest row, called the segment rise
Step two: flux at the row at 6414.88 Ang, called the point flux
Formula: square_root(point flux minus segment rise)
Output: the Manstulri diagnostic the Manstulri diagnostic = 16.1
